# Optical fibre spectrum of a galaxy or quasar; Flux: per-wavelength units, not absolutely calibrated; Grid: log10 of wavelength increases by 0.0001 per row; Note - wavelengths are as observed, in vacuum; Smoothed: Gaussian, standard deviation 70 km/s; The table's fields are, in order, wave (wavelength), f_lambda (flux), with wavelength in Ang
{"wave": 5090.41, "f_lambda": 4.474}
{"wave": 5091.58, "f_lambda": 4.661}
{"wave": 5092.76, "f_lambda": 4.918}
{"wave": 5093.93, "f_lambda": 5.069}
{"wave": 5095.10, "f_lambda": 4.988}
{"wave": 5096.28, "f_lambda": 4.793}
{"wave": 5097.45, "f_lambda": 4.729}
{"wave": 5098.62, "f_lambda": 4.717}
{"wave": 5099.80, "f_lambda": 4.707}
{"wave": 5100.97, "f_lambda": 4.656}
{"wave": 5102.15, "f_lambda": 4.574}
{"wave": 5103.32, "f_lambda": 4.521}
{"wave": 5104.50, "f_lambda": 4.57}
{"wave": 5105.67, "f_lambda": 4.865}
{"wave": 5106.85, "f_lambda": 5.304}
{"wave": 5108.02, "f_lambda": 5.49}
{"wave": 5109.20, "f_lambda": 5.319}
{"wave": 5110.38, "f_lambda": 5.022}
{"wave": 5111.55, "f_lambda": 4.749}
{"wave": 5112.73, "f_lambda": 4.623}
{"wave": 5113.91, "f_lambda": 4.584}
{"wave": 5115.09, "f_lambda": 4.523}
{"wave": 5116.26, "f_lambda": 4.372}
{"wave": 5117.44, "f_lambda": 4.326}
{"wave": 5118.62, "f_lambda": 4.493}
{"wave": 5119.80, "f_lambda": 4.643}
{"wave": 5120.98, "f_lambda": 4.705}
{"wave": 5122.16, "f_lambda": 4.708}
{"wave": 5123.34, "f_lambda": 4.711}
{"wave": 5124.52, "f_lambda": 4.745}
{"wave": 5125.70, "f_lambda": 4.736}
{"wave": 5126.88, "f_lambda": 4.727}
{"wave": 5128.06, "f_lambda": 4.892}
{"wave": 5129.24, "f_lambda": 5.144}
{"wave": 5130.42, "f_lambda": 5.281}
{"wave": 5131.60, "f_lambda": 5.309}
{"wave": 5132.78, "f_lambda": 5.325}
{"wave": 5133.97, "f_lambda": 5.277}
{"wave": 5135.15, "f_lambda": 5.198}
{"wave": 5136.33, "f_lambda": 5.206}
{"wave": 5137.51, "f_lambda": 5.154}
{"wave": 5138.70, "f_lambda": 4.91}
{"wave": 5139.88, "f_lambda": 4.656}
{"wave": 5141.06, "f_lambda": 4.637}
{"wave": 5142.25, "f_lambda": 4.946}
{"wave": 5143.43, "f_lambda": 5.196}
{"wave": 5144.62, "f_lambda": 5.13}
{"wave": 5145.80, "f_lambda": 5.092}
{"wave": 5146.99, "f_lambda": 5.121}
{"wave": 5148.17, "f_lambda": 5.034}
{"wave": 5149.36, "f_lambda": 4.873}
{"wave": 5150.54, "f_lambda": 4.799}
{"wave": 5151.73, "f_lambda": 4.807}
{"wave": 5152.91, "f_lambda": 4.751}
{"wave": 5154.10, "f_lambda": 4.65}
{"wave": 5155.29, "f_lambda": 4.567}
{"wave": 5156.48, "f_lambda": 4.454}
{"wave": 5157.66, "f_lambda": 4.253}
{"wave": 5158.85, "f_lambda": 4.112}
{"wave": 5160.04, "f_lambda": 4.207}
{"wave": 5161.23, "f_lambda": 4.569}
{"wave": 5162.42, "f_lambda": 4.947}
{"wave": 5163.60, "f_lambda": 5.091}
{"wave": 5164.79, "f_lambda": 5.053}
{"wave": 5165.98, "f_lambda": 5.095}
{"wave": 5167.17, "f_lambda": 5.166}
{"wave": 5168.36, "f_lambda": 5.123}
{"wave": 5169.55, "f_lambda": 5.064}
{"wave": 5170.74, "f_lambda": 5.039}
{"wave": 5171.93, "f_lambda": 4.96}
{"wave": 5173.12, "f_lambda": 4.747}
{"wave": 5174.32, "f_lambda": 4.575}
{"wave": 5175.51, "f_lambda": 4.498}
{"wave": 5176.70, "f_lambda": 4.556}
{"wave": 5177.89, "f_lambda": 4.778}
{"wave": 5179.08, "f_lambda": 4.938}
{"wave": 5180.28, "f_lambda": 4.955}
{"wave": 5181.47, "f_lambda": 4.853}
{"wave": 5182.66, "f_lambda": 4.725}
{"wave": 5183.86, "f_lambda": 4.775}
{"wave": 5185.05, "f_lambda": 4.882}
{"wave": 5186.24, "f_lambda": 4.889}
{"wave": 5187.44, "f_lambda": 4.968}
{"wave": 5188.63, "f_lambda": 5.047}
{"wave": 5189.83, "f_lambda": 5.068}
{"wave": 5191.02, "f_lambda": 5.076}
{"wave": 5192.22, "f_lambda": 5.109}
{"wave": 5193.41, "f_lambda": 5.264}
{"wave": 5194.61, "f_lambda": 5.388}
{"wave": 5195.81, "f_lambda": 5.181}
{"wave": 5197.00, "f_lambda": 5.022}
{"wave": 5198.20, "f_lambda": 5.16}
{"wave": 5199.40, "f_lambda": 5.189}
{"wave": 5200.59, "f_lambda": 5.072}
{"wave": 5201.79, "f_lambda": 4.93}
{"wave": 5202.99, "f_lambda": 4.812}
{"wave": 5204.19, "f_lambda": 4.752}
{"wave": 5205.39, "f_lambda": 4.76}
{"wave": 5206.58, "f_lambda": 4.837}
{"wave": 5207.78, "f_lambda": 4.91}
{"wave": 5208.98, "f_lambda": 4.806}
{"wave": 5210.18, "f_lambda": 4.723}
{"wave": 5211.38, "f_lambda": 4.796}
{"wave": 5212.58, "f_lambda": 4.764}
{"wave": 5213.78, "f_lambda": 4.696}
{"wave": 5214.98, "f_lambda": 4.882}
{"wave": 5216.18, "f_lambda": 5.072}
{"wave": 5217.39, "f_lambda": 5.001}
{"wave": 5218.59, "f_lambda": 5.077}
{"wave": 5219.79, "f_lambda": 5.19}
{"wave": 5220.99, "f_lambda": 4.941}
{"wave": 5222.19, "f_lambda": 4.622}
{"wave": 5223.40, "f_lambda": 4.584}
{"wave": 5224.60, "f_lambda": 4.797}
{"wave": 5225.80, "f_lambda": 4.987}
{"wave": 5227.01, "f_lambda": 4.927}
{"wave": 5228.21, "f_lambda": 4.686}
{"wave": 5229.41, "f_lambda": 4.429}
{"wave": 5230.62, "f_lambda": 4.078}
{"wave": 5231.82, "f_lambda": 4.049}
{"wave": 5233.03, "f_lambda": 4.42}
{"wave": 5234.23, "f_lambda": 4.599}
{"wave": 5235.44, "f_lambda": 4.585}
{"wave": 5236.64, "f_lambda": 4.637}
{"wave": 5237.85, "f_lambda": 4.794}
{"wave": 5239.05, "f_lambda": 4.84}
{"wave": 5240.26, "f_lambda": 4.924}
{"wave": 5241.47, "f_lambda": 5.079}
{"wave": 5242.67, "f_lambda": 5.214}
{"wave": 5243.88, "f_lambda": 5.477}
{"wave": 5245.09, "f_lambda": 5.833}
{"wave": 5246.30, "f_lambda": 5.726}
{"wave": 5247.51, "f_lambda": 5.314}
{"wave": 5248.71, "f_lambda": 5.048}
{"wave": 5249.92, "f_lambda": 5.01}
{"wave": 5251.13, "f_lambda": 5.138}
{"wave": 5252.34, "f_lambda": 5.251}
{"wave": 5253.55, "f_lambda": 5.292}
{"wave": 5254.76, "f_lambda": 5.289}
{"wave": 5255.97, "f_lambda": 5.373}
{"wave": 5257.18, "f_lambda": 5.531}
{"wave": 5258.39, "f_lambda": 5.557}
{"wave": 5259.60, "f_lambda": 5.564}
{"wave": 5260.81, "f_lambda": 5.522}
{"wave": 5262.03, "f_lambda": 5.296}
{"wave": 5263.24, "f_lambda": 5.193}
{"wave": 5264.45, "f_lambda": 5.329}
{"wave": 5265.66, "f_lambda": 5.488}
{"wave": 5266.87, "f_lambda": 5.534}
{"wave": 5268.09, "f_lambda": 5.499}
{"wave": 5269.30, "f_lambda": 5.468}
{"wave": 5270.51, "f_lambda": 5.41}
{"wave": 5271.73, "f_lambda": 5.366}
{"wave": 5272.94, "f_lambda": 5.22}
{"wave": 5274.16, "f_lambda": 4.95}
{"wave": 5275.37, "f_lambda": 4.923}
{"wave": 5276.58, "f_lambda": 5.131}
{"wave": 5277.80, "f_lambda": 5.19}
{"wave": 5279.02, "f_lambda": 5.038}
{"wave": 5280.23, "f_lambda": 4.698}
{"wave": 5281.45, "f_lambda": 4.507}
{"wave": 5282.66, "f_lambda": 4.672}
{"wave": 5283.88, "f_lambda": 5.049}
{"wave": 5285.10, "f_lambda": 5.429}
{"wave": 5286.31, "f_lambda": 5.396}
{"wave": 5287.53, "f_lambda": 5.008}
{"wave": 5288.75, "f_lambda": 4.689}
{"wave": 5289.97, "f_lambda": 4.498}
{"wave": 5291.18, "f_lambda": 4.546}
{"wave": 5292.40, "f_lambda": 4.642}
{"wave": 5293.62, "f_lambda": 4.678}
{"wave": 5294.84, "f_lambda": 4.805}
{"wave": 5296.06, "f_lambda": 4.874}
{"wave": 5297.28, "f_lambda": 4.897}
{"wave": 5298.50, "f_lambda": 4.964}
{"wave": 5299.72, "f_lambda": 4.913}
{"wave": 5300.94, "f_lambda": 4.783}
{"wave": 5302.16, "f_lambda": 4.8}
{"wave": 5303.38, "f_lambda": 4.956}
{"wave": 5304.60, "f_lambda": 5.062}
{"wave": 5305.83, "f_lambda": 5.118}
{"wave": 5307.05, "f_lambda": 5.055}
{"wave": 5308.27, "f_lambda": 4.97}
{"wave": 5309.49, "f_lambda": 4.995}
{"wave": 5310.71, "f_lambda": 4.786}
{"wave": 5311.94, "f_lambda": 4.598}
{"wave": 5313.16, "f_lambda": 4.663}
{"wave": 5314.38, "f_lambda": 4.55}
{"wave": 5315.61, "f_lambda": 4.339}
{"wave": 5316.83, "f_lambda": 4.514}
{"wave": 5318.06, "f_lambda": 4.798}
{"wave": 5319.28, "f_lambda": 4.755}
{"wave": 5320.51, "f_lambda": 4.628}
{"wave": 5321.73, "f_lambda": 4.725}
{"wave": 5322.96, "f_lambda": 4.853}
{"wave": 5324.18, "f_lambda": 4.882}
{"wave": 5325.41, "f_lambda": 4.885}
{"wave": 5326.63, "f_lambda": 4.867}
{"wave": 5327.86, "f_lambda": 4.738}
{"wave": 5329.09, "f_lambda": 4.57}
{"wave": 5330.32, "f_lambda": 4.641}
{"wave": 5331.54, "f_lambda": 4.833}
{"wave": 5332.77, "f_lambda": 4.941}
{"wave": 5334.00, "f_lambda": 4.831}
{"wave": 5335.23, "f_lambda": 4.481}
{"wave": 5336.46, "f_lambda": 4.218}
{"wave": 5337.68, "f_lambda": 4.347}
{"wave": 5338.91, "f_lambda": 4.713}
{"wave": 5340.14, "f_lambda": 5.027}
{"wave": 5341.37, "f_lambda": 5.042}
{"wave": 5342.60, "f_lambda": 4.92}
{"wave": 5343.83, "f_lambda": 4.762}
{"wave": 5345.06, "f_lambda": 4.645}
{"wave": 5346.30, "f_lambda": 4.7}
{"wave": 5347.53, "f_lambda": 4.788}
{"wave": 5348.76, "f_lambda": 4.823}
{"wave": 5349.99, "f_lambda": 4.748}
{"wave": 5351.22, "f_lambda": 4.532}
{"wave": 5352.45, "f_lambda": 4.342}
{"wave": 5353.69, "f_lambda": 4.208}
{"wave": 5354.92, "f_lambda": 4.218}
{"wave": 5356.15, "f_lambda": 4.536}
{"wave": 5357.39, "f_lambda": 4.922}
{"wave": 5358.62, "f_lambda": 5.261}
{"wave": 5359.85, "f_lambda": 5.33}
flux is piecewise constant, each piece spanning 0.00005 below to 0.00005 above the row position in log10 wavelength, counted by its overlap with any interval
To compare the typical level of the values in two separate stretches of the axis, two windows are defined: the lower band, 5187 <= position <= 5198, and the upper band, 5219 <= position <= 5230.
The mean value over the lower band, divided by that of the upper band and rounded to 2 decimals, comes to 1.07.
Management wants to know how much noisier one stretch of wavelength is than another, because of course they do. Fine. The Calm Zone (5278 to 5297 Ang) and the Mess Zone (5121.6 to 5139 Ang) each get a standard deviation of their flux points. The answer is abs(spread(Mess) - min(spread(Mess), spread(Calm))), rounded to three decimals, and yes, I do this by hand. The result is 0.000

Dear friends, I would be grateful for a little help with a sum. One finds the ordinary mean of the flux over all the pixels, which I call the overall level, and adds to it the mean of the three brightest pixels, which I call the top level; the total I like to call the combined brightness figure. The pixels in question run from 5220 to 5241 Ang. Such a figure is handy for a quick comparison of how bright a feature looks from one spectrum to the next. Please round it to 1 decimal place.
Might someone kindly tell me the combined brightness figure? 9.6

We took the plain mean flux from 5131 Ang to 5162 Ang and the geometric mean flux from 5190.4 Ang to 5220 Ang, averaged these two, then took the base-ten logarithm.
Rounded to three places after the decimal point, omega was 0.692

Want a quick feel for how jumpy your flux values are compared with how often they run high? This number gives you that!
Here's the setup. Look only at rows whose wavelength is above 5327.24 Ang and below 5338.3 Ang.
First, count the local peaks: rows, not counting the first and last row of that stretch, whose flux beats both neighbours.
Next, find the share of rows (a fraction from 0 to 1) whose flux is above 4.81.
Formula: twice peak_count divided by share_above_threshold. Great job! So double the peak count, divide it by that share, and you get 6.0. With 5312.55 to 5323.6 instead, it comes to 18.0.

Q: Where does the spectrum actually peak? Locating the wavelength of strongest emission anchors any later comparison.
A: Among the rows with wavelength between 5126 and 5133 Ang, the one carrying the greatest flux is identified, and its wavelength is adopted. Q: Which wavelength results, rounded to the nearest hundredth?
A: 5132.78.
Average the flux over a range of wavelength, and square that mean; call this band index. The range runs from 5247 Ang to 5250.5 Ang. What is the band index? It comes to 26.3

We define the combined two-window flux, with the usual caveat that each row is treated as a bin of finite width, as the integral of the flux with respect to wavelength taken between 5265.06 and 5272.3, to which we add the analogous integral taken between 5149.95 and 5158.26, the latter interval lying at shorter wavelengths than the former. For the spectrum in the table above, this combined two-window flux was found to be 78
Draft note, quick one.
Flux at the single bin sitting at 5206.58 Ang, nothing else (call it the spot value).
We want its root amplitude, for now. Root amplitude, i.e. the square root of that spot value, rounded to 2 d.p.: 2.20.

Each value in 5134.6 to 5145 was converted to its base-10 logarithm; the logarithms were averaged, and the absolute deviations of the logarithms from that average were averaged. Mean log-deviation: 0.017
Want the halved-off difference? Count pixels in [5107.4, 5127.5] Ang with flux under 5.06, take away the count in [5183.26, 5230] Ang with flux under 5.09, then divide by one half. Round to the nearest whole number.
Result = -34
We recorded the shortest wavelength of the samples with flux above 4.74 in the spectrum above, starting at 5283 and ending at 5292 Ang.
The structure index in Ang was 5283.88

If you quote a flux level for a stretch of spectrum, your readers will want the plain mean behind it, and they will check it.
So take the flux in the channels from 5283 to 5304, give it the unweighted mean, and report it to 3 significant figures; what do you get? 4.88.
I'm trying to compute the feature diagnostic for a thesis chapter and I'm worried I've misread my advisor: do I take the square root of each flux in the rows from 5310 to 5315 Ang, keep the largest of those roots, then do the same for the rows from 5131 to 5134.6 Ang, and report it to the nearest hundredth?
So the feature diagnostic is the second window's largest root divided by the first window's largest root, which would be 1.05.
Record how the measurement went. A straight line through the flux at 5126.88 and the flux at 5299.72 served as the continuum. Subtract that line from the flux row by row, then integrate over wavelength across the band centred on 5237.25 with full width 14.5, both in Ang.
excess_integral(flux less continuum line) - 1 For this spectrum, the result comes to -3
